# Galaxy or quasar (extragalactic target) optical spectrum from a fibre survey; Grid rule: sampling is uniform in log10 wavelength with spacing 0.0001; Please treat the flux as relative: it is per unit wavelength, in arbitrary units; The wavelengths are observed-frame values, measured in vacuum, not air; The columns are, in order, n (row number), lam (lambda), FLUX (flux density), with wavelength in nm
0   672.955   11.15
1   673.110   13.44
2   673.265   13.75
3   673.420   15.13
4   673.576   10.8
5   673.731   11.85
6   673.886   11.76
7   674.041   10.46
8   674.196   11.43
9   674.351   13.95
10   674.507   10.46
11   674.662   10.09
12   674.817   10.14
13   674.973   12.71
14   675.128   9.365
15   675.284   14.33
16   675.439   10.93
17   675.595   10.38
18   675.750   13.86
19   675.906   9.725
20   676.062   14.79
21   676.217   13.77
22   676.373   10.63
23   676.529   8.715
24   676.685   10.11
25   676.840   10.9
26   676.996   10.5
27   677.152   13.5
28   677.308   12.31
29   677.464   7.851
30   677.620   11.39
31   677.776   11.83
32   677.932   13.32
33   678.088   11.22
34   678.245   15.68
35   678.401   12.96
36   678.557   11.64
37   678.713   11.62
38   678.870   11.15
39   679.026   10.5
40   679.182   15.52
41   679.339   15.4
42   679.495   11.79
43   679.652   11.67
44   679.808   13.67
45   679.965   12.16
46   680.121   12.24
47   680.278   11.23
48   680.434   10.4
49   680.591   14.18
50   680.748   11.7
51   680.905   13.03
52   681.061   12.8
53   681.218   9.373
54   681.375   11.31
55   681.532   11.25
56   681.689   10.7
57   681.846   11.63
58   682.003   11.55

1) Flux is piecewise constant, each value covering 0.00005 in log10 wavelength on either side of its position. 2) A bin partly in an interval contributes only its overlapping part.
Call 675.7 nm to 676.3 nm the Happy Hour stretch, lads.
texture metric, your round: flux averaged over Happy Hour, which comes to 13.0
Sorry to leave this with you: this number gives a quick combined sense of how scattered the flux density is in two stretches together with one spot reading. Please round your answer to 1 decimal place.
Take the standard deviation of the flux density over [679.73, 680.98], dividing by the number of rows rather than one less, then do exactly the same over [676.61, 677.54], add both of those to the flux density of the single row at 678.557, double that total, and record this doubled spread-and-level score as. 29.2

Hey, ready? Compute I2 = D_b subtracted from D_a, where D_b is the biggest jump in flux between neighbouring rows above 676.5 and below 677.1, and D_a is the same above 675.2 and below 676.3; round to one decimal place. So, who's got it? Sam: 3.7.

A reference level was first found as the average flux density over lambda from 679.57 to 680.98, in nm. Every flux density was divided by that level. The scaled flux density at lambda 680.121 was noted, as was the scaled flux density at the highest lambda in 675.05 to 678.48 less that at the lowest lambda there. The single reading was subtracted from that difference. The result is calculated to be -0.71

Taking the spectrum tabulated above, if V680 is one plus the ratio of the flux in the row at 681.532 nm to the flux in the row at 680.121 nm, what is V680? 1.92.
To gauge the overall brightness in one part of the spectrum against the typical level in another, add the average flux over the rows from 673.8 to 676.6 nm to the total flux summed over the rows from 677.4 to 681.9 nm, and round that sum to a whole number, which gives 361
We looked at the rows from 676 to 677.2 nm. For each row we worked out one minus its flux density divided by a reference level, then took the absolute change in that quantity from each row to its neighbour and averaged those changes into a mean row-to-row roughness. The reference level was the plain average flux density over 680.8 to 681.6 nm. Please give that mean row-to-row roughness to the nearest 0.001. 0.144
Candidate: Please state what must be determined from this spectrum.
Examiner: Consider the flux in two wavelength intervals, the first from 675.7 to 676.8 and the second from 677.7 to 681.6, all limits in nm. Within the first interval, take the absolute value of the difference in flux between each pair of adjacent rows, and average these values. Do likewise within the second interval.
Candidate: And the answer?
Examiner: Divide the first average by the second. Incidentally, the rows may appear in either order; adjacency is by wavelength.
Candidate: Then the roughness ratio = 1.64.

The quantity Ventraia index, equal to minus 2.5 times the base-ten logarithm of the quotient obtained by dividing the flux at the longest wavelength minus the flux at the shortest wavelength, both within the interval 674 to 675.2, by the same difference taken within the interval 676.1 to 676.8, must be 1.3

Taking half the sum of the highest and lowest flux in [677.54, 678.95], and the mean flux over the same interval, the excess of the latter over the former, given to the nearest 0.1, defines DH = -1.1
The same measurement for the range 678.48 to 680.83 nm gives -0.6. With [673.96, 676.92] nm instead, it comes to -0.3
